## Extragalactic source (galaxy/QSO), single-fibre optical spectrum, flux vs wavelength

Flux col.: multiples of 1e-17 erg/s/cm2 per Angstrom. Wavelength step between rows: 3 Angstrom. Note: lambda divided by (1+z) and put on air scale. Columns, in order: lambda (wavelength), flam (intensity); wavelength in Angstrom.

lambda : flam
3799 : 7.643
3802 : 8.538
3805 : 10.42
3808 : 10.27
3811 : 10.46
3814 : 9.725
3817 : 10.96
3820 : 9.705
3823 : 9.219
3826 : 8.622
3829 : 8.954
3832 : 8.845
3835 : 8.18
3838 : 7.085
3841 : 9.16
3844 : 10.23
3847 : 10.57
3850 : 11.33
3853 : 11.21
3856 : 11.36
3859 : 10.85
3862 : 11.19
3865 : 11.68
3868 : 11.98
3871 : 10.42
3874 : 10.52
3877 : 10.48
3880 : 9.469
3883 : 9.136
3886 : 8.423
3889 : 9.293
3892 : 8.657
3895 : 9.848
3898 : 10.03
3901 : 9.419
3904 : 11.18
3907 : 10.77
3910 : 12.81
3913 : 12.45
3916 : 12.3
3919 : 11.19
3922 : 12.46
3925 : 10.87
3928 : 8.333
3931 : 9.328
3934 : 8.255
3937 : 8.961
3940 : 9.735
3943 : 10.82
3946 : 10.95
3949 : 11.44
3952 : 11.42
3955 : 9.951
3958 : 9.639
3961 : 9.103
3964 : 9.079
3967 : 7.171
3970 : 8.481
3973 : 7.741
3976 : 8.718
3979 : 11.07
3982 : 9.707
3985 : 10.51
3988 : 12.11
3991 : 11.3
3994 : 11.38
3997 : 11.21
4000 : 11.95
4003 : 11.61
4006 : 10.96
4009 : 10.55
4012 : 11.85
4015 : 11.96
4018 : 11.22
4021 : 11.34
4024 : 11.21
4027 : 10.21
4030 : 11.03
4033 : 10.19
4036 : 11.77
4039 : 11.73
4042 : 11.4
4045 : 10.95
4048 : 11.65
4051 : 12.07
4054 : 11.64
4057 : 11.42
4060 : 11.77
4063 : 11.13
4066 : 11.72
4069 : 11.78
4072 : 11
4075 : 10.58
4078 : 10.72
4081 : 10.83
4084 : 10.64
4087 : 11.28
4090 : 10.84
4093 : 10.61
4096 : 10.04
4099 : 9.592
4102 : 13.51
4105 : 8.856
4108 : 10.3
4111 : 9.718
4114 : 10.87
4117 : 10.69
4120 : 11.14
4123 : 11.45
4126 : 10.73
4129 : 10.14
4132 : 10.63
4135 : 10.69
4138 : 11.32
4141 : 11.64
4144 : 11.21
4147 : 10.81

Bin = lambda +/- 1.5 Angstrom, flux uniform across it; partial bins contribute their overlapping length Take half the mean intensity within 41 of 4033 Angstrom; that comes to 5.68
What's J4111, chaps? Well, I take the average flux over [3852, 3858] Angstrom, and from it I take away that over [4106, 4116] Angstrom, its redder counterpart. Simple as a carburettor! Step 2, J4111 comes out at 1.0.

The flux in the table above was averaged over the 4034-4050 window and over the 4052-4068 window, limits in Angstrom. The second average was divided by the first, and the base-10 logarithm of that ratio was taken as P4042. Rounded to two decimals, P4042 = 0.00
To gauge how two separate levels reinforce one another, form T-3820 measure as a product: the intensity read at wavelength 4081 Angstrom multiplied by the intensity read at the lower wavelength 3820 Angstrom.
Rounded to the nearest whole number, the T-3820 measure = 105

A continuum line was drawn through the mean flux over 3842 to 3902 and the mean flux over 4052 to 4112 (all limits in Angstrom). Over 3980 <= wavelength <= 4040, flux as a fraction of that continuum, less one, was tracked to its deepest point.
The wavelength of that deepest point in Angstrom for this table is 3982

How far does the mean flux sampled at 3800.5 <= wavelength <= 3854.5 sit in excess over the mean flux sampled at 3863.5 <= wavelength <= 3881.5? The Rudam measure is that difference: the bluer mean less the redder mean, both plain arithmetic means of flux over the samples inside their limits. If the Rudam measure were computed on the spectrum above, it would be -1.1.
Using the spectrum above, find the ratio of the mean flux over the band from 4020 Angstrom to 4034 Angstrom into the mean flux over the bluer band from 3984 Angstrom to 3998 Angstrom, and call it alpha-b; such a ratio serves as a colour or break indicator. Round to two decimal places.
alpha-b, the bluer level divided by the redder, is 1.05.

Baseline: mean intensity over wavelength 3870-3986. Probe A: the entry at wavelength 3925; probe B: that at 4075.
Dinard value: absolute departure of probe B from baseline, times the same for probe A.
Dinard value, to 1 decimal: 0.5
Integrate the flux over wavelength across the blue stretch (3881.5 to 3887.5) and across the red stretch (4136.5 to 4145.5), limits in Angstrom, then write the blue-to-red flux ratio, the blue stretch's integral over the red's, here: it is 0.5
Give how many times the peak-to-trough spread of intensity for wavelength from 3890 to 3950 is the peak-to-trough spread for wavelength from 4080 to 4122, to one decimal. 1.0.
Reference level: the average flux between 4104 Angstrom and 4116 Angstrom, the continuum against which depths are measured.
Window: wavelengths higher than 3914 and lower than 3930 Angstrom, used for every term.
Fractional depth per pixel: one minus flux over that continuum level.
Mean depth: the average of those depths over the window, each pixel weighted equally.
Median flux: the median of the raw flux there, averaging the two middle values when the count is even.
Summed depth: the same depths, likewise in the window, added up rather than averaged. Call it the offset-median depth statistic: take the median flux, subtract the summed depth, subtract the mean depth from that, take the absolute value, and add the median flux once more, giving 23.0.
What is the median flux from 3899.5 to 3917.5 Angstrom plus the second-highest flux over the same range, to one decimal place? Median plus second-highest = 24.2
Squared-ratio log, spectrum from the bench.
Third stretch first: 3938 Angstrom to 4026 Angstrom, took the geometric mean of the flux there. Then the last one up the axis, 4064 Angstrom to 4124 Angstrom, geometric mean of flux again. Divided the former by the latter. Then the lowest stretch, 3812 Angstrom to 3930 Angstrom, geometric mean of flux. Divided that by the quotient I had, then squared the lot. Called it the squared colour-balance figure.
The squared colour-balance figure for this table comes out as 110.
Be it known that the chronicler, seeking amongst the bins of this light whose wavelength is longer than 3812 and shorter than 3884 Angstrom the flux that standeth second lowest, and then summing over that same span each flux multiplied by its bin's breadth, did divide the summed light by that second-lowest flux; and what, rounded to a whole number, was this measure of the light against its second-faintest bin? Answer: 88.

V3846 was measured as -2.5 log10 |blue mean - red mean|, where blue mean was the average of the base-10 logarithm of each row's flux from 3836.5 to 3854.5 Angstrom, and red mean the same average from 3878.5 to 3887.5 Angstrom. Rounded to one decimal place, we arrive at 3.6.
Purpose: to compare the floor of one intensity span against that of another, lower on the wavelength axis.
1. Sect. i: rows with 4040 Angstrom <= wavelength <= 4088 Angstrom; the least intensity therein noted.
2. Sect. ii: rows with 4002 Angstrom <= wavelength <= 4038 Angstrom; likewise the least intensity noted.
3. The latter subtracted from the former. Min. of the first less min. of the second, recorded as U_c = 0.4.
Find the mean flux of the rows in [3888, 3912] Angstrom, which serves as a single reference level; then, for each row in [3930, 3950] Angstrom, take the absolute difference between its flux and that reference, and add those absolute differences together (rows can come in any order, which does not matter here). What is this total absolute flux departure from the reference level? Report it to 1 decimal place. 7.2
